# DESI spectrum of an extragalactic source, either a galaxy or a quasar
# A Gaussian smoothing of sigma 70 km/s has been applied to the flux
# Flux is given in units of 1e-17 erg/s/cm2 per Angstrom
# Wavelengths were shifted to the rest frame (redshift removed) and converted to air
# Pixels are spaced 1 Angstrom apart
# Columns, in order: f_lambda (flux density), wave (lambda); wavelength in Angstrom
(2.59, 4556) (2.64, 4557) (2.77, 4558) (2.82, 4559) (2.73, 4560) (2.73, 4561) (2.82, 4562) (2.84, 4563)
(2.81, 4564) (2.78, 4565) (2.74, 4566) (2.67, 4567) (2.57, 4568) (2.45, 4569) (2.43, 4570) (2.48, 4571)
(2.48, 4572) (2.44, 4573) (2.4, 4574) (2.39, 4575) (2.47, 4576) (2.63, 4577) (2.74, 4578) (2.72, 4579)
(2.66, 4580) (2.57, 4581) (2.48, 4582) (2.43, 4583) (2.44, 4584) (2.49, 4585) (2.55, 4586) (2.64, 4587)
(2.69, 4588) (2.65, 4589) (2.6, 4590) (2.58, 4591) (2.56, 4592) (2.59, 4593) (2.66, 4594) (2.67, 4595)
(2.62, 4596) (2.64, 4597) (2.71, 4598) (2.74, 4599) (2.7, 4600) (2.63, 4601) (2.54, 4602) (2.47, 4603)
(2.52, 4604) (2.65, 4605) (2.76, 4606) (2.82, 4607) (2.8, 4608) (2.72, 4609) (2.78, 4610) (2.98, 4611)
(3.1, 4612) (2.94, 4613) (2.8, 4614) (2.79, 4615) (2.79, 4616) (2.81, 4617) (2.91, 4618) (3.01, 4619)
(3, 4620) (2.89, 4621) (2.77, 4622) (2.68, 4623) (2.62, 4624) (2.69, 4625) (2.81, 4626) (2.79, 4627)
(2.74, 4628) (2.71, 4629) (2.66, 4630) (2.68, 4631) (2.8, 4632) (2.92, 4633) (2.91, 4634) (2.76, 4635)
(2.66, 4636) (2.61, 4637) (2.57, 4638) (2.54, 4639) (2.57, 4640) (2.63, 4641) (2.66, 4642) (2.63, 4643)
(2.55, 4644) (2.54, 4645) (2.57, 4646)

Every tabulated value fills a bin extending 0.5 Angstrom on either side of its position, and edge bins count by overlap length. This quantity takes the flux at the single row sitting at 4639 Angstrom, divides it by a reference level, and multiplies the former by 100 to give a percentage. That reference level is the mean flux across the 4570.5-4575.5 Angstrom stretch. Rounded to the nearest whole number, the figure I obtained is 104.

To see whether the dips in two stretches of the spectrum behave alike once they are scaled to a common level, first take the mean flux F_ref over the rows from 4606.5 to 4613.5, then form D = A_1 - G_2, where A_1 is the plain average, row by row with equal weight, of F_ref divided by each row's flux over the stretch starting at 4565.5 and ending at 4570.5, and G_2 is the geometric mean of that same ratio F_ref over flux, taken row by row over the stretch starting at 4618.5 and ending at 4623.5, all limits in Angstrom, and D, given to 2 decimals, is 0.12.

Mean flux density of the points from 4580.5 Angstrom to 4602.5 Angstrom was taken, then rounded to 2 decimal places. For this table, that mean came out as 2.60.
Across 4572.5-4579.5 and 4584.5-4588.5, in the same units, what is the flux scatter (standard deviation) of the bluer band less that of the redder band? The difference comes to 0.06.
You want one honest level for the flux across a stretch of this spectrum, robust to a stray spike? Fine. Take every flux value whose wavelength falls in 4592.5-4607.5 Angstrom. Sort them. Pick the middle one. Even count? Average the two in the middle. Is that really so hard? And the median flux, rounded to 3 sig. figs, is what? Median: 2.65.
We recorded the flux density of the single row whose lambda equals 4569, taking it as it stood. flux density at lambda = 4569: 2.45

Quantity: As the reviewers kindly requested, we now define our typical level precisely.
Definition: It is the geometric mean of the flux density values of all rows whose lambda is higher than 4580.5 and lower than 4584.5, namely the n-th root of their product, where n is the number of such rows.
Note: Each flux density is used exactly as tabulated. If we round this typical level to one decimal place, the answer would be 2.5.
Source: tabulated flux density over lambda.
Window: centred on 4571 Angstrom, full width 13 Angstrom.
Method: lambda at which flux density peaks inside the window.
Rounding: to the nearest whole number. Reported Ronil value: 4565 Angstrom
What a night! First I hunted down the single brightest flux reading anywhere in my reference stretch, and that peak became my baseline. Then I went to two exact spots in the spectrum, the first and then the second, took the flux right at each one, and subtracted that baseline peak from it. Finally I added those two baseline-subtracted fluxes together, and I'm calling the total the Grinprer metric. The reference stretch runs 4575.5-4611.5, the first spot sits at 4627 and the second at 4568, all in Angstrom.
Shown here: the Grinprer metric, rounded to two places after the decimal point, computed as -0.60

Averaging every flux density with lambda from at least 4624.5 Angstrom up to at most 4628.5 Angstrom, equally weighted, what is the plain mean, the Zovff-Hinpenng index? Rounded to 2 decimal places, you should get 2.76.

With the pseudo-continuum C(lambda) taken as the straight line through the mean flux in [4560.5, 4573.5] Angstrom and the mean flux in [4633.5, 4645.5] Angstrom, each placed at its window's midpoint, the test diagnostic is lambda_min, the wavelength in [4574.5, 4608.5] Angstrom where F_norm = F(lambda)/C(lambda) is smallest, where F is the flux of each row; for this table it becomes 4575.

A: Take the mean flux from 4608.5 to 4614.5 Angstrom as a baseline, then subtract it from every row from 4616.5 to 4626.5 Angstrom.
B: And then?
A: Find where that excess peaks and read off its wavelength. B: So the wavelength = 4619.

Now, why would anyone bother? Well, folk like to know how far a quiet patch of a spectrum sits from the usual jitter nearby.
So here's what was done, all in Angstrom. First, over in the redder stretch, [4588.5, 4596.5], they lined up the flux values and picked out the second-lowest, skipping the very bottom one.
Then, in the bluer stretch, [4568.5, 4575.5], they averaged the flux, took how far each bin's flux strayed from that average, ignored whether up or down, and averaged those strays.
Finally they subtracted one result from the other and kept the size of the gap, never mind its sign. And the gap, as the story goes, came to 2.55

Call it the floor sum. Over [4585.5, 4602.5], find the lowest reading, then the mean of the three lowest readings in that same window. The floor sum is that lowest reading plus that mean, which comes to 5.09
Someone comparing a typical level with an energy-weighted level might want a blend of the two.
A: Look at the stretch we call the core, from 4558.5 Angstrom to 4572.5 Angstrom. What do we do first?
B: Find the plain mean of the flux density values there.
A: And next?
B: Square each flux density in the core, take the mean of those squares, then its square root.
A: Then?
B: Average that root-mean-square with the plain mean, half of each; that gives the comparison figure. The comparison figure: 2.670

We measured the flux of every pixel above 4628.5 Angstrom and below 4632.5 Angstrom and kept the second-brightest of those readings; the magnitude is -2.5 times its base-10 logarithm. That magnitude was -1.08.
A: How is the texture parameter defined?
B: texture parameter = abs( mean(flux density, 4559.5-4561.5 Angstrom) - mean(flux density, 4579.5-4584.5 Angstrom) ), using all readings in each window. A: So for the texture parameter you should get 0.21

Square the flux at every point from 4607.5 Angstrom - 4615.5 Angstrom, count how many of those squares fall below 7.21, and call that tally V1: 0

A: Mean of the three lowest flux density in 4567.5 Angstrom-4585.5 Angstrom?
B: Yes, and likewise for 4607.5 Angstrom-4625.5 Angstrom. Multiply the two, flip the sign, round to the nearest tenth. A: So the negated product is -6.4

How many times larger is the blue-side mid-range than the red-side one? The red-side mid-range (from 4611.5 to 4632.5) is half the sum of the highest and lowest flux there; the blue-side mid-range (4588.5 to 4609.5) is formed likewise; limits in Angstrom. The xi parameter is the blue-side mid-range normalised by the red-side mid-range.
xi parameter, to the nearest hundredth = 0.92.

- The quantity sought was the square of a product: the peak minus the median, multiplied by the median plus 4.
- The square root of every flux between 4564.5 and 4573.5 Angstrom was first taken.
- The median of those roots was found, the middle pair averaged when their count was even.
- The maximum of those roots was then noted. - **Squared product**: 0.27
